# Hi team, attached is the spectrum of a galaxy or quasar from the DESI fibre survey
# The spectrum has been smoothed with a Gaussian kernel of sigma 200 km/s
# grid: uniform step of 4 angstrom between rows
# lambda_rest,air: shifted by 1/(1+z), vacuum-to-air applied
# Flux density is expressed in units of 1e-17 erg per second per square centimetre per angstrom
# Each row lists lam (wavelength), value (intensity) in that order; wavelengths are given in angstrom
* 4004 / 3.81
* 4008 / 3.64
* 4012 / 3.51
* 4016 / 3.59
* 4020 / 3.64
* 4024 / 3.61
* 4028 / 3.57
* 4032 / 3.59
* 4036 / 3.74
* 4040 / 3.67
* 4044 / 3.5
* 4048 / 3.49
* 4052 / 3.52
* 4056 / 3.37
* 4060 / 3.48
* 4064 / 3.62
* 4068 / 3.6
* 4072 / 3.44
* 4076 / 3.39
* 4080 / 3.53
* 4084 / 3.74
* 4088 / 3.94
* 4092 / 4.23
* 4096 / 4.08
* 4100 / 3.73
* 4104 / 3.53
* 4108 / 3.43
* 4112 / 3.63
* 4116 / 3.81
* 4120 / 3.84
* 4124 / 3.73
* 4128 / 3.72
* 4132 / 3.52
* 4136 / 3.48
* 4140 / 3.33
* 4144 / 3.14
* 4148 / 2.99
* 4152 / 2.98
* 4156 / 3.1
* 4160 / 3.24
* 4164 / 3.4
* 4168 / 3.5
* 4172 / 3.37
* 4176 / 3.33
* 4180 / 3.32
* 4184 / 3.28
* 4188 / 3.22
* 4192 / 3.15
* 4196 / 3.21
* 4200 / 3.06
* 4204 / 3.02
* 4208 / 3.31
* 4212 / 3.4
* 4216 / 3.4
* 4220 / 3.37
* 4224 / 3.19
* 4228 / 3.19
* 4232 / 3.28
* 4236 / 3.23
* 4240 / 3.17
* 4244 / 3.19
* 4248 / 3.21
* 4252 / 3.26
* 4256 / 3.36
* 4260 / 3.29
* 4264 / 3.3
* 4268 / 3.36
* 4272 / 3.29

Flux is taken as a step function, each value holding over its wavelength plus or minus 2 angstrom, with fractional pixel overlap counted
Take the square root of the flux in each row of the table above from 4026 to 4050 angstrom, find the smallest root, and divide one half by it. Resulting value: 0.268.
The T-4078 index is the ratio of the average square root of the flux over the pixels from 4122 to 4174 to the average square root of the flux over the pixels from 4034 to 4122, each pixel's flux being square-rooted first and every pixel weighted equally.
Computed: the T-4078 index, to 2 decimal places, 0.96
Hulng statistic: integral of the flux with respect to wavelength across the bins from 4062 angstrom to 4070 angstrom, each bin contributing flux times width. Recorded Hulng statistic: 28.9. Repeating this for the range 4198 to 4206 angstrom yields 24.3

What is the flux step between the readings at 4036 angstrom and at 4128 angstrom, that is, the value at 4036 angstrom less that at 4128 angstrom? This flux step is 0.02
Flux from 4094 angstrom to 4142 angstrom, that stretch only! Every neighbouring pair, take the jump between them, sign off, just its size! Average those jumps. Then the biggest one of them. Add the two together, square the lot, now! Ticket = 0.24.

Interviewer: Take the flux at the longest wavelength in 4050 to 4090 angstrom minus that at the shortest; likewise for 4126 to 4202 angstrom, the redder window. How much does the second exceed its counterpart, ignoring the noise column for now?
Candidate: -1.08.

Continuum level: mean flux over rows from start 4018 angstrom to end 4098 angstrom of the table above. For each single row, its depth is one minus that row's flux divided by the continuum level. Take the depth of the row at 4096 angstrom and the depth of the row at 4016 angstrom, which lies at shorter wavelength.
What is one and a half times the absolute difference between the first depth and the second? 0.20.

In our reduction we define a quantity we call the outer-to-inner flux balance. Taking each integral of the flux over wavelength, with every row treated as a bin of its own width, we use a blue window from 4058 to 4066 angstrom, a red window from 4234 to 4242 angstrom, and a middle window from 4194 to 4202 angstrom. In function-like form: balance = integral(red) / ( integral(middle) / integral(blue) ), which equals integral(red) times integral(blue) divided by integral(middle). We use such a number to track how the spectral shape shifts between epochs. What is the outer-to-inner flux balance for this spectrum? 29.0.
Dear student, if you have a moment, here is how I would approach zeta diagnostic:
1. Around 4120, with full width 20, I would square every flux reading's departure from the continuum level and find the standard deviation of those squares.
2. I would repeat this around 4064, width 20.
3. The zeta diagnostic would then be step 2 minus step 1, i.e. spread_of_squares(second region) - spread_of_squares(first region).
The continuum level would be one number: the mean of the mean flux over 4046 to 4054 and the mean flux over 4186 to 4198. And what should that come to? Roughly -0.03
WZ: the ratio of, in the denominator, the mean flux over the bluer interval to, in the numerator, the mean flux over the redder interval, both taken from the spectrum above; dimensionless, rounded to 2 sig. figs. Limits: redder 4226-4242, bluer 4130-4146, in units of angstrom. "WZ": 0.96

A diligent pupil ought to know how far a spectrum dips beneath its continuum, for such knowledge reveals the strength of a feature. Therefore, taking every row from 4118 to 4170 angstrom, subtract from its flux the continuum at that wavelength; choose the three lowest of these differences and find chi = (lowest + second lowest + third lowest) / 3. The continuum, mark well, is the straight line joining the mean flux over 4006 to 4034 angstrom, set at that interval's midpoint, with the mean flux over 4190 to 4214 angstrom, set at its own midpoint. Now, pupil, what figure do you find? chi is -0.28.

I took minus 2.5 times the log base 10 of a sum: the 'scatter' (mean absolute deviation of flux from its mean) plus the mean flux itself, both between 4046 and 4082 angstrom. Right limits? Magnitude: -1.38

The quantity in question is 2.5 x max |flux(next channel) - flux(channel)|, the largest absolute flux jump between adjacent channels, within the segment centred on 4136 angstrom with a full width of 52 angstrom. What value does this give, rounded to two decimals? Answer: 0.50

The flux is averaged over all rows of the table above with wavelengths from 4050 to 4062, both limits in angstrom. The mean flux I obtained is 3.46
